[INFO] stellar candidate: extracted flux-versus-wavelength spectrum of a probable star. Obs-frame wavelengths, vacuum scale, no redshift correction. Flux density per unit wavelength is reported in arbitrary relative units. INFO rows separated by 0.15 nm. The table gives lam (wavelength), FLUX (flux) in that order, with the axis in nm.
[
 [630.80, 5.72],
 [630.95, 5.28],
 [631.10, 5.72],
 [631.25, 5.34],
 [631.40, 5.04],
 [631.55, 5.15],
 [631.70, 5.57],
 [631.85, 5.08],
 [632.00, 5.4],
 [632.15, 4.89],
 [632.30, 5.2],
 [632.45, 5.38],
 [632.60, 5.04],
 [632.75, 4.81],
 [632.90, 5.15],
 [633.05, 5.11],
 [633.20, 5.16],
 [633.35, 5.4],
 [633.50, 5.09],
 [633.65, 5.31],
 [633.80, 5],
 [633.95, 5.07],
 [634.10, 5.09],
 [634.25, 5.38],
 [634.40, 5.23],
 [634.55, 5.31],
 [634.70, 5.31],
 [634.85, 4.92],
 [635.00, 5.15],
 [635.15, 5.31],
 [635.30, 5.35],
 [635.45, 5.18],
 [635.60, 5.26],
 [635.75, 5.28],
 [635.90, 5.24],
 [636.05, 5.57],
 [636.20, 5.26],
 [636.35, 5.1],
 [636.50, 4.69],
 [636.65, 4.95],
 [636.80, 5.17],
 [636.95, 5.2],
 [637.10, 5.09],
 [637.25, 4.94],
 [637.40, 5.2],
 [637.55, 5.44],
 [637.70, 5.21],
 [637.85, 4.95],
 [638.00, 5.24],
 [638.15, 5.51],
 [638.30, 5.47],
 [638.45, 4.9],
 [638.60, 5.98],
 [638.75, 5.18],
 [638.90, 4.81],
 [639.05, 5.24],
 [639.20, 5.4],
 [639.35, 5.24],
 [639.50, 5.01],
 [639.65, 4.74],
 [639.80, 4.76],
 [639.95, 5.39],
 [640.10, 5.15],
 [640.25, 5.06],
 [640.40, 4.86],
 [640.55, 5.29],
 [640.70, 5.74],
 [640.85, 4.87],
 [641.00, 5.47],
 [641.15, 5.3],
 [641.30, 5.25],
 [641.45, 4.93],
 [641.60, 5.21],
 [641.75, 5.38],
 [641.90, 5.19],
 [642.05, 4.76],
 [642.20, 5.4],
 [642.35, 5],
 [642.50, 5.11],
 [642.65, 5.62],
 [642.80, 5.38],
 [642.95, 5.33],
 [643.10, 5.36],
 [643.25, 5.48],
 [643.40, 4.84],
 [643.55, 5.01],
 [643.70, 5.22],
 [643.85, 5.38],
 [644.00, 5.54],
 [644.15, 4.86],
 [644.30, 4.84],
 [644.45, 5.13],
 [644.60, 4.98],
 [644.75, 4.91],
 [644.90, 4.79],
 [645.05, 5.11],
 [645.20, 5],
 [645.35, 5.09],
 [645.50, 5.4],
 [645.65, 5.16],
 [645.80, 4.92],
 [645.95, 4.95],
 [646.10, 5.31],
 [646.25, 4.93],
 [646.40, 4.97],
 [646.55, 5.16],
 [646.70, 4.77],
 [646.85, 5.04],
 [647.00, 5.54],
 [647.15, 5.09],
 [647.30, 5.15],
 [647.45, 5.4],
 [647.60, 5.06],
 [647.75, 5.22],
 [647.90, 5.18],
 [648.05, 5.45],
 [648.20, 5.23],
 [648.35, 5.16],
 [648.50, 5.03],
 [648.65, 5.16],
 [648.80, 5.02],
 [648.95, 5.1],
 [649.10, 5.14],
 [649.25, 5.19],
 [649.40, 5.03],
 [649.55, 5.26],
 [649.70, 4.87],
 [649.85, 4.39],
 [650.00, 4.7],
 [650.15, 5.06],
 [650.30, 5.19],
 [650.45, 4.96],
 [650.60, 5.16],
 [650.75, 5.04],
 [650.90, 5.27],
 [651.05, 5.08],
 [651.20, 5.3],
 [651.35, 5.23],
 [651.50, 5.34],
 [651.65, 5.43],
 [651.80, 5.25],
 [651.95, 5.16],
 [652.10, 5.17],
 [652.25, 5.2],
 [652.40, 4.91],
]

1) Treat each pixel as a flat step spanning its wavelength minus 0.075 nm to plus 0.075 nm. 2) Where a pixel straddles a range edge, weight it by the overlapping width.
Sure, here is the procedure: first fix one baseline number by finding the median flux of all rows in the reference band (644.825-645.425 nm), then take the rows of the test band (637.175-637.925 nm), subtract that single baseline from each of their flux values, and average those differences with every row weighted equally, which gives 0.10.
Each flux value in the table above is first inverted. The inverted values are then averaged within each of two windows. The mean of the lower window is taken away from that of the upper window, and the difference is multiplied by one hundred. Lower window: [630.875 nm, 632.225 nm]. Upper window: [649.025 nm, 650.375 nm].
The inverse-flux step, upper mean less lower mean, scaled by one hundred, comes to 1.1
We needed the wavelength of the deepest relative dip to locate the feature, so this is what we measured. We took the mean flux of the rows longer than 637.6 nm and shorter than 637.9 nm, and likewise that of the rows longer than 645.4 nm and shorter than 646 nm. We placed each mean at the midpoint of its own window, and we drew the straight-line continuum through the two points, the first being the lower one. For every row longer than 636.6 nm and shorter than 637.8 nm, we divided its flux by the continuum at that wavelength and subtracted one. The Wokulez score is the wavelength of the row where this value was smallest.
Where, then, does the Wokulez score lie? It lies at 637.25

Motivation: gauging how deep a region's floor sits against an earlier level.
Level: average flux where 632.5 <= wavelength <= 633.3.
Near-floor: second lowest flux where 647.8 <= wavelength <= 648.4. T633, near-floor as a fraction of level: 1.02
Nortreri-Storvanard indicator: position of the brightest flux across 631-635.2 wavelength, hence 631.10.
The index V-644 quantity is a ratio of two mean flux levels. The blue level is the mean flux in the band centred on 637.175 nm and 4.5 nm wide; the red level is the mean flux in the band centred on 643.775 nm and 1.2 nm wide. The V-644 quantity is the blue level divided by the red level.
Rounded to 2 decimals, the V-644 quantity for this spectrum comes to 1.01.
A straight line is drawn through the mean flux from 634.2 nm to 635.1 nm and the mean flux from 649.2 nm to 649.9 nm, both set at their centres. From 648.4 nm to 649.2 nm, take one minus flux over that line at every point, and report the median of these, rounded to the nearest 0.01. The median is -0.03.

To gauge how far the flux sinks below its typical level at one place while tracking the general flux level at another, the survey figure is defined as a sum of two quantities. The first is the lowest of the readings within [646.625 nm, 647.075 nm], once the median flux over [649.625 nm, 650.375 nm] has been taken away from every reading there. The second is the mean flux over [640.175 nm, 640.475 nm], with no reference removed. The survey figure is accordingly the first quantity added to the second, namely 4.86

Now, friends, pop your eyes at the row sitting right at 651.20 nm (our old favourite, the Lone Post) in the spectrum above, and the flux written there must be 5.3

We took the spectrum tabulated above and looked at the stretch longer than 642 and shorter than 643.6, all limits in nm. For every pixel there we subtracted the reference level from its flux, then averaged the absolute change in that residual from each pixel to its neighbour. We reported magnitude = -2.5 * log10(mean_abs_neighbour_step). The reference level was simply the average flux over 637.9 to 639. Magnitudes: 1.3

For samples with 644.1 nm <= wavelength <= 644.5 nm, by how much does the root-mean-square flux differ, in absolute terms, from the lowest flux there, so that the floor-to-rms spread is 0.11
